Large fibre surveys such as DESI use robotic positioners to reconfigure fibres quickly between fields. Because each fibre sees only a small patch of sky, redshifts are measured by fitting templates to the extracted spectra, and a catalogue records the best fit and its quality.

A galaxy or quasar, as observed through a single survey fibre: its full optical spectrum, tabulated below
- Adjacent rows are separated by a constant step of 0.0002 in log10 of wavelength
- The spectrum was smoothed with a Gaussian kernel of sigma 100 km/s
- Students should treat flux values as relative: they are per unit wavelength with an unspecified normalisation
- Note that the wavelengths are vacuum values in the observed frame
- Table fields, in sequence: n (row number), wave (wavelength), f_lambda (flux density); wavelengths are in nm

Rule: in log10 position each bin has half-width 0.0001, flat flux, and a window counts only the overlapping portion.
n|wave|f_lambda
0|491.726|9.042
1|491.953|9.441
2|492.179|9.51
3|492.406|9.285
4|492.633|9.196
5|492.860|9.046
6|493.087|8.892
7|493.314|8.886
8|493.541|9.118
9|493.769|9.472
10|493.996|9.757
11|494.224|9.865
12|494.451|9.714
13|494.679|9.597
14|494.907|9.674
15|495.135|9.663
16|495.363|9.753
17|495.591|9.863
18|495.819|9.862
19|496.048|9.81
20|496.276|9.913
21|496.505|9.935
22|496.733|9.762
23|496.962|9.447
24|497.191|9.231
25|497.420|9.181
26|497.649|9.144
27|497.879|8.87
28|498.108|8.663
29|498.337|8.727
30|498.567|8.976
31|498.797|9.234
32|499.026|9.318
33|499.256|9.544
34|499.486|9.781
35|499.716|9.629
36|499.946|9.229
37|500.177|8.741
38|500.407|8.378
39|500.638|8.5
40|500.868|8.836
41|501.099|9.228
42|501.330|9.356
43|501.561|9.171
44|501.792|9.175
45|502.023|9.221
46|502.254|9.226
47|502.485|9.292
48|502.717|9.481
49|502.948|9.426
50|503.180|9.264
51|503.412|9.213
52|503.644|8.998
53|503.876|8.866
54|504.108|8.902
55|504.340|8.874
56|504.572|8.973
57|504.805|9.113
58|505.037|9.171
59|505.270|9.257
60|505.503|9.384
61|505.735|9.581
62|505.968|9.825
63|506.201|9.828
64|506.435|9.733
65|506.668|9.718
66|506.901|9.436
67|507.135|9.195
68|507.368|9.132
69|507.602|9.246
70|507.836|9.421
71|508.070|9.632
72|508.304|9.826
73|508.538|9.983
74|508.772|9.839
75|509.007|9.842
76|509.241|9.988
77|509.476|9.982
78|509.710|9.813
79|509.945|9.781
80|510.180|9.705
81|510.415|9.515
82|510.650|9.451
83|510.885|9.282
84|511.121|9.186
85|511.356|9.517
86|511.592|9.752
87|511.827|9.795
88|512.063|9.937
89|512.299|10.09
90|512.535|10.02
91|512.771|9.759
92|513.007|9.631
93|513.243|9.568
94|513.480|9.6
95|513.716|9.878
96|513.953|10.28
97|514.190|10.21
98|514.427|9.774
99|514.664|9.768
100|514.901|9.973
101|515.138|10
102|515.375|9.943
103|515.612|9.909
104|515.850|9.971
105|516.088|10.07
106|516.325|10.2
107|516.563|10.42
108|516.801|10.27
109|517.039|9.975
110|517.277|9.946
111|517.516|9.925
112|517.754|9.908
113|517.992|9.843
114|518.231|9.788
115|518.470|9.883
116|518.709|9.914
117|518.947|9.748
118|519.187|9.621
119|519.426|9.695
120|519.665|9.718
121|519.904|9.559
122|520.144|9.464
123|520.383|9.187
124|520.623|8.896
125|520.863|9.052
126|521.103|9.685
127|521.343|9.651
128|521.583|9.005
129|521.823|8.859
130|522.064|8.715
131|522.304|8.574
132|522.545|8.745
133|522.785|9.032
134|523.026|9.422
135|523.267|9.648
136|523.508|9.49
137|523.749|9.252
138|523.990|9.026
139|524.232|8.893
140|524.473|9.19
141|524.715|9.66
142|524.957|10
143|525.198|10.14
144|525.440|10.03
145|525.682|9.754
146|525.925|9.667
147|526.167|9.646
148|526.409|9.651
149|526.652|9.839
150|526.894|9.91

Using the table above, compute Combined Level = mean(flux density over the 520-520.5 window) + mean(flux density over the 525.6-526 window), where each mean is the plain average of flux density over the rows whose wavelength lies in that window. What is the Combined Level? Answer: 19.0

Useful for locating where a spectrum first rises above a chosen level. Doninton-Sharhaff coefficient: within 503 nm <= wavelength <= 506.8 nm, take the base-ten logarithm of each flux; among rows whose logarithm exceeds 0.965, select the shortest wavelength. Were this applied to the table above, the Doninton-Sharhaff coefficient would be 503.180 nm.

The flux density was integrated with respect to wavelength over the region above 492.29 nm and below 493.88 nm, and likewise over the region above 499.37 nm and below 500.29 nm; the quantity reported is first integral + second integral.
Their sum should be 23.1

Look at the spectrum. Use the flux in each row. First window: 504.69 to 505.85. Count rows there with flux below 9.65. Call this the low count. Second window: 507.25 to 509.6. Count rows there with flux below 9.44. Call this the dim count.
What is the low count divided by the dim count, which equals 1.7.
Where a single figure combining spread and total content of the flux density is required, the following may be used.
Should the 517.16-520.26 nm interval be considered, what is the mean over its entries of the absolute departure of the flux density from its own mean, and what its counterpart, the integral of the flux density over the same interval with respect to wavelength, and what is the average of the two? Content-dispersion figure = 15.2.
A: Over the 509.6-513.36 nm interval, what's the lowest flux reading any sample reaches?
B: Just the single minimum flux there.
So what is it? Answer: 9.186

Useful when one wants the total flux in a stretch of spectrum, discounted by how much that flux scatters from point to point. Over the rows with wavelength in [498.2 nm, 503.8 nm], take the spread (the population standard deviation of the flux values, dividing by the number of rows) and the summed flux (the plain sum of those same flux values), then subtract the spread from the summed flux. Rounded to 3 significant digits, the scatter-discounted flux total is 220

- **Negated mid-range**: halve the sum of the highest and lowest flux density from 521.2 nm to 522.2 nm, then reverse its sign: -9.2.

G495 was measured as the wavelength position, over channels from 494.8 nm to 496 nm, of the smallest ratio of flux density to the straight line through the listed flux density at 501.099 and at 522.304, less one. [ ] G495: 495.135 nm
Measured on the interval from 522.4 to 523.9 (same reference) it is 522.545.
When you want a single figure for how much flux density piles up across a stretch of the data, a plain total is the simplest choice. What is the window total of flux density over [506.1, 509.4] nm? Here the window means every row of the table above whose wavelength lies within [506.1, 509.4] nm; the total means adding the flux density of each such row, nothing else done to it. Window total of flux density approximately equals 135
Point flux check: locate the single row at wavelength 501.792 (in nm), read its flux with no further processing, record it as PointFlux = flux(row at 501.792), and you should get 9.175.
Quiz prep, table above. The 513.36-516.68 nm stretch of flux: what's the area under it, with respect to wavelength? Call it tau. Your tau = 33.2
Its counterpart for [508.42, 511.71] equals 31.9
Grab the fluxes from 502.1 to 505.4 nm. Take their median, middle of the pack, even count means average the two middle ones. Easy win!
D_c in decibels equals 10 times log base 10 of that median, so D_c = 9.63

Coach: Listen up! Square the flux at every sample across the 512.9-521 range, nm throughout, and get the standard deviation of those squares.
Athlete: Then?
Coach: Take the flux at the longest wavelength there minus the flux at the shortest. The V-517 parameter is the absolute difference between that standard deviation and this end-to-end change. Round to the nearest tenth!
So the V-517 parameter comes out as 6.9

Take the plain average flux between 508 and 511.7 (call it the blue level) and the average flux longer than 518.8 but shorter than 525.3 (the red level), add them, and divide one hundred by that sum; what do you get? 5.26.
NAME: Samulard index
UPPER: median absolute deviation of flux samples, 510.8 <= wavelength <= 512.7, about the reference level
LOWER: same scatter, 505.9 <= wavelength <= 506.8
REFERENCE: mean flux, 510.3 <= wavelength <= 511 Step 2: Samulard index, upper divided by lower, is 0.98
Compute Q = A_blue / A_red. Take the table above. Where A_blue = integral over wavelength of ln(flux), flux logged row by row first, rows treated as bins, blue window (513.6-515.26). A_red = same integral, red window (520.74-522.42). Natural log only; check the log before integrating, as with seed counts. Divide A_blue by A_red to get 1.03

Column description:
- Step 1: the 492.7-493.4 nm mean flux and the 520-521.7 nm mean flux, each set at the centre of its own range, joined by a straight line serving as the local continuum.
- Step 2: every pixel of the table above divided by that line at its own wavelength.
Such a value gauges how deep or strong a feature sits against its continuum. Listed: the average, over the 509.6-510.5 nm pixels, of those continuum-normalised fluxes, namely 1.06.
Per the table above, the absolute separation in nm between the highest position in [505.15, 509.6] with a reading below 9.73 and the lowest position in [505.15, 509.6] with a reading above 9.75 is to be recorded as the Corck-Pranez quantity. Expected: 2.10 nm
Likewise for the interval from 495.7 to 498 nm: 2.06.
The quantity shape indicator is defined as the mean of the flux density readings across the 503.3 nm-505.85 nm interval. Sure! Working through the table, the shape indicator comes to 9.1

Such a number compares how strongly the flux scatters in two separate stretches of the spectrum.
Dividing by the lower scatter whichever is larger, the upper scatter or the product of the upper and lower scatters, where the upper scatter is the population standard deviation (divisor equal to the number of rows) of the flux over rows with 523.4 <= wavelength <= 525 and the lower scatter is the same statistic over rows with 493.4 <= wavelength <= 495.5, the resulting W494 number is 1.7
